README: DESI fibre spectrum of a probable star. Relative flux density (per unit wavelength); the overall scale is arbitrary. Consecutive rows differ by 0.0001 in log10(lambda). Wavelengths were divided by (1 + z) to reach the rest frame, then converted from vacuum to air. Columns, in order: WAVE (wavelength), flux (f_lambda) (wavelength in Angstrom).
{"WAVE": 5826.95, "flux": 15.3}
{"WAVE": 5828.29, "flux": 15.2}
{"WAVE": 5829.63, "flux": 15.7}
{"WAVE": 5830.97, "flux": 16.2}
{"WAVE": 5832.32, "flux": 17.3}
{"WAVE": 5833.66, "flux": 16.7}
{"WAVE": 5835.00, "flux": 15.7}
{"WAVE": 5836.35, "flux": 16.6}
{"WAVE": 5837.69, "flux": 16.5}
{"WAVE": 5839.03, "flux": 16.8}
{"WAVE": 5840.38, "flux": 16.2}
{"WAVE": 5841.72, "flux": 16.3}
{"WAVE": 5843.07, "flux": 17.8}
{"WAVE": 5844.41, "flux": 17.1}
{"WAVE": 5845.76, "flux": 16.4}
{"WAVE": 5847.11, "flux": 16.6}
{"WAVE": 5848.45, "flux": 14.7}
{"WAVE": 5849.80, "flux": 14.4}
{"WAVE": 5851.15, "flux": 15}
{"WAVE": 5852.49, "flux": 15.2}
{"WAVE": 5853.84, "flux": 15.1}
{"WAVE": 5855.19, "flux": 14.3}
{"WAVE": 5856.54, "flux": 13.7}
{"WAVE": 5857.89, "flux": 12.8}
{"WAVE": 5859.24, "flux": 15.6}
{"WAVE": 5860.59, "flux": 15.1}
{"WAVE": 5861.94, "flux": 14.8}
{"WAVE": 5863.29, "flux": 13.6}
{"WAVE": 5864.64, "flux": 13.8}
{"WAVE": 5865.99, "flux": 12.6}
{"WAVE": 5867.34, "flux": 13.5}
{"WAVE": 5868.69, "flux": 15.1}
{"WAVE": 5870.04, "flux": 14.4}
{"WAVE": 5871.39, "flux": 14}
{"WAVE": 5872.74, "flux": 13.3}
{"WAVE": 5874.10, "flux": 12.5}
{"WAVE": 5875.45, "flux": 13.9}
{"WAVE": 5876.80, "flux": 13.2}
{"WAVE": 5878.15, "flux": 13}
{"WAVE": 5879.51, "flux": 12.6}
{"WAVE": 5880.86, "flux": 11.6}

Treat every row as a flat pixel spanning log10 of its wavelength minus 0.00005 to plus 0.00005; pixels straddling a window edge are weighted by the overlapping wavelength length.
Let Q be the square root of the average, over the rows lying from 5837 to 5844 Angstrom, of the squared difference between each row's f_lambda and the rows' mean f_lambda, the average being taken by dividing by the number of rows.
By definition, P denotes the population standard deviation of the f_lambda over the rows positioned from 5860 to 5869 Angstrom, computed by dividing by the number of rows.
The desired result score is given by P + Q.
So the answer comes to 1.5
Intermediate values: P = 0.88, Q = 0.58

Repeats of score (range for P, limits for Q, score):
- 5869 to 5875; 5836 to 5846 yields 1.2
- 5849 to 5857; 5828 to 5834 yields 1.3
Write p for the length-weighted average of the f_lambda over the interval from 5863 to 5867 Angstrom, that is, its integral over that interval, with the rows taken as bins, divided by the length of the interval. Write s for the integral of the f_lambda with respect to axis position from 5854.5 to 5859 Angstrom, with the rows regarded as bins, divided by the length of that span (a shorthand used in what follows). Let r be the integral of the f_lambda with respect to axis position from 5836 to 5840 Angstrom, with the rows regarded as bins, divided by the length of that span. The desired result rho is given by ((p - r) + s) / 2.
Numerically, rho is 5.2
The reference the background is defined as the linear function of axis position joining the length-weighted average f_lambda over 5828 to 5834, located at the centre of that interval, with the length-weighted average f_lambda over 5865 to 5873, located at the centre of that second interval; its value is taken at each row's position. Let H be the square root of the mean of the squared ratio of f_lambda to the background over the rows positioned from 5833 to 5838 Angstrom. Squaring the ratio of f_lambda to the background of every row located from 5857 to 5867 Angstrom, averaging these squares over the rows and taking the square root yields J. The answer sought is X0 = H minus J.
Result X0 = 0.04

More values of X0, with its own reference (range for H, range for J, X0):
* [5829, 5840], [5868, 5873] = -0.01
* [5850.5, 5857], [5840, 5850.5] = -0.06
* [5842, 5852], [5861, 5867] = 0.08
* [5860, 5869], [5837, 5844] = -0.07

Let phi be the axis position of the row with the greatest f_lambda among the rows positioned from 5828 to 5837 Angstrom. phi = 5832.32 Angstrom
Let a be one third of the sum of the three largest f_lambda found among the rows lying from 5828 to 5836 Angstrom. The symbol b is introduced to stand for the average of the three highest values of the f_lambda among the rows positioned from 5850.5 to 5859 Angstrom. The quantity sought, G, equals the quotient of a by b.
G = 1.11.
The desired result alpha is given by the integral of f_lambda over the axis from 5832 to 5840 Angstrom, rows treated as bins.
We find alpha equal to 132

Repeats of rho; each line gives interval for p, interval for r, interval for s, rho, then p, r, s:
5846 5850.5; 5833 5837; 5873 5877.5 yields 6.1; 15.3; 16.3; 13.2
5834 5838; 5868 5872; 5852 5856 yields 8.3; 16.3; 14.5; 14.8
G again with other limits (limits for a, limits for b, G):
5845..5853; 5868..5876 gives 1.11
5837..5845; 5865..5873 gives 1.19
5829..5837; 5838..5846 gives 0.98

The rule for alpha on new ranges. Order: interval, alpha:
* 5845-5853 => 123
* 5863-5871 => 111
